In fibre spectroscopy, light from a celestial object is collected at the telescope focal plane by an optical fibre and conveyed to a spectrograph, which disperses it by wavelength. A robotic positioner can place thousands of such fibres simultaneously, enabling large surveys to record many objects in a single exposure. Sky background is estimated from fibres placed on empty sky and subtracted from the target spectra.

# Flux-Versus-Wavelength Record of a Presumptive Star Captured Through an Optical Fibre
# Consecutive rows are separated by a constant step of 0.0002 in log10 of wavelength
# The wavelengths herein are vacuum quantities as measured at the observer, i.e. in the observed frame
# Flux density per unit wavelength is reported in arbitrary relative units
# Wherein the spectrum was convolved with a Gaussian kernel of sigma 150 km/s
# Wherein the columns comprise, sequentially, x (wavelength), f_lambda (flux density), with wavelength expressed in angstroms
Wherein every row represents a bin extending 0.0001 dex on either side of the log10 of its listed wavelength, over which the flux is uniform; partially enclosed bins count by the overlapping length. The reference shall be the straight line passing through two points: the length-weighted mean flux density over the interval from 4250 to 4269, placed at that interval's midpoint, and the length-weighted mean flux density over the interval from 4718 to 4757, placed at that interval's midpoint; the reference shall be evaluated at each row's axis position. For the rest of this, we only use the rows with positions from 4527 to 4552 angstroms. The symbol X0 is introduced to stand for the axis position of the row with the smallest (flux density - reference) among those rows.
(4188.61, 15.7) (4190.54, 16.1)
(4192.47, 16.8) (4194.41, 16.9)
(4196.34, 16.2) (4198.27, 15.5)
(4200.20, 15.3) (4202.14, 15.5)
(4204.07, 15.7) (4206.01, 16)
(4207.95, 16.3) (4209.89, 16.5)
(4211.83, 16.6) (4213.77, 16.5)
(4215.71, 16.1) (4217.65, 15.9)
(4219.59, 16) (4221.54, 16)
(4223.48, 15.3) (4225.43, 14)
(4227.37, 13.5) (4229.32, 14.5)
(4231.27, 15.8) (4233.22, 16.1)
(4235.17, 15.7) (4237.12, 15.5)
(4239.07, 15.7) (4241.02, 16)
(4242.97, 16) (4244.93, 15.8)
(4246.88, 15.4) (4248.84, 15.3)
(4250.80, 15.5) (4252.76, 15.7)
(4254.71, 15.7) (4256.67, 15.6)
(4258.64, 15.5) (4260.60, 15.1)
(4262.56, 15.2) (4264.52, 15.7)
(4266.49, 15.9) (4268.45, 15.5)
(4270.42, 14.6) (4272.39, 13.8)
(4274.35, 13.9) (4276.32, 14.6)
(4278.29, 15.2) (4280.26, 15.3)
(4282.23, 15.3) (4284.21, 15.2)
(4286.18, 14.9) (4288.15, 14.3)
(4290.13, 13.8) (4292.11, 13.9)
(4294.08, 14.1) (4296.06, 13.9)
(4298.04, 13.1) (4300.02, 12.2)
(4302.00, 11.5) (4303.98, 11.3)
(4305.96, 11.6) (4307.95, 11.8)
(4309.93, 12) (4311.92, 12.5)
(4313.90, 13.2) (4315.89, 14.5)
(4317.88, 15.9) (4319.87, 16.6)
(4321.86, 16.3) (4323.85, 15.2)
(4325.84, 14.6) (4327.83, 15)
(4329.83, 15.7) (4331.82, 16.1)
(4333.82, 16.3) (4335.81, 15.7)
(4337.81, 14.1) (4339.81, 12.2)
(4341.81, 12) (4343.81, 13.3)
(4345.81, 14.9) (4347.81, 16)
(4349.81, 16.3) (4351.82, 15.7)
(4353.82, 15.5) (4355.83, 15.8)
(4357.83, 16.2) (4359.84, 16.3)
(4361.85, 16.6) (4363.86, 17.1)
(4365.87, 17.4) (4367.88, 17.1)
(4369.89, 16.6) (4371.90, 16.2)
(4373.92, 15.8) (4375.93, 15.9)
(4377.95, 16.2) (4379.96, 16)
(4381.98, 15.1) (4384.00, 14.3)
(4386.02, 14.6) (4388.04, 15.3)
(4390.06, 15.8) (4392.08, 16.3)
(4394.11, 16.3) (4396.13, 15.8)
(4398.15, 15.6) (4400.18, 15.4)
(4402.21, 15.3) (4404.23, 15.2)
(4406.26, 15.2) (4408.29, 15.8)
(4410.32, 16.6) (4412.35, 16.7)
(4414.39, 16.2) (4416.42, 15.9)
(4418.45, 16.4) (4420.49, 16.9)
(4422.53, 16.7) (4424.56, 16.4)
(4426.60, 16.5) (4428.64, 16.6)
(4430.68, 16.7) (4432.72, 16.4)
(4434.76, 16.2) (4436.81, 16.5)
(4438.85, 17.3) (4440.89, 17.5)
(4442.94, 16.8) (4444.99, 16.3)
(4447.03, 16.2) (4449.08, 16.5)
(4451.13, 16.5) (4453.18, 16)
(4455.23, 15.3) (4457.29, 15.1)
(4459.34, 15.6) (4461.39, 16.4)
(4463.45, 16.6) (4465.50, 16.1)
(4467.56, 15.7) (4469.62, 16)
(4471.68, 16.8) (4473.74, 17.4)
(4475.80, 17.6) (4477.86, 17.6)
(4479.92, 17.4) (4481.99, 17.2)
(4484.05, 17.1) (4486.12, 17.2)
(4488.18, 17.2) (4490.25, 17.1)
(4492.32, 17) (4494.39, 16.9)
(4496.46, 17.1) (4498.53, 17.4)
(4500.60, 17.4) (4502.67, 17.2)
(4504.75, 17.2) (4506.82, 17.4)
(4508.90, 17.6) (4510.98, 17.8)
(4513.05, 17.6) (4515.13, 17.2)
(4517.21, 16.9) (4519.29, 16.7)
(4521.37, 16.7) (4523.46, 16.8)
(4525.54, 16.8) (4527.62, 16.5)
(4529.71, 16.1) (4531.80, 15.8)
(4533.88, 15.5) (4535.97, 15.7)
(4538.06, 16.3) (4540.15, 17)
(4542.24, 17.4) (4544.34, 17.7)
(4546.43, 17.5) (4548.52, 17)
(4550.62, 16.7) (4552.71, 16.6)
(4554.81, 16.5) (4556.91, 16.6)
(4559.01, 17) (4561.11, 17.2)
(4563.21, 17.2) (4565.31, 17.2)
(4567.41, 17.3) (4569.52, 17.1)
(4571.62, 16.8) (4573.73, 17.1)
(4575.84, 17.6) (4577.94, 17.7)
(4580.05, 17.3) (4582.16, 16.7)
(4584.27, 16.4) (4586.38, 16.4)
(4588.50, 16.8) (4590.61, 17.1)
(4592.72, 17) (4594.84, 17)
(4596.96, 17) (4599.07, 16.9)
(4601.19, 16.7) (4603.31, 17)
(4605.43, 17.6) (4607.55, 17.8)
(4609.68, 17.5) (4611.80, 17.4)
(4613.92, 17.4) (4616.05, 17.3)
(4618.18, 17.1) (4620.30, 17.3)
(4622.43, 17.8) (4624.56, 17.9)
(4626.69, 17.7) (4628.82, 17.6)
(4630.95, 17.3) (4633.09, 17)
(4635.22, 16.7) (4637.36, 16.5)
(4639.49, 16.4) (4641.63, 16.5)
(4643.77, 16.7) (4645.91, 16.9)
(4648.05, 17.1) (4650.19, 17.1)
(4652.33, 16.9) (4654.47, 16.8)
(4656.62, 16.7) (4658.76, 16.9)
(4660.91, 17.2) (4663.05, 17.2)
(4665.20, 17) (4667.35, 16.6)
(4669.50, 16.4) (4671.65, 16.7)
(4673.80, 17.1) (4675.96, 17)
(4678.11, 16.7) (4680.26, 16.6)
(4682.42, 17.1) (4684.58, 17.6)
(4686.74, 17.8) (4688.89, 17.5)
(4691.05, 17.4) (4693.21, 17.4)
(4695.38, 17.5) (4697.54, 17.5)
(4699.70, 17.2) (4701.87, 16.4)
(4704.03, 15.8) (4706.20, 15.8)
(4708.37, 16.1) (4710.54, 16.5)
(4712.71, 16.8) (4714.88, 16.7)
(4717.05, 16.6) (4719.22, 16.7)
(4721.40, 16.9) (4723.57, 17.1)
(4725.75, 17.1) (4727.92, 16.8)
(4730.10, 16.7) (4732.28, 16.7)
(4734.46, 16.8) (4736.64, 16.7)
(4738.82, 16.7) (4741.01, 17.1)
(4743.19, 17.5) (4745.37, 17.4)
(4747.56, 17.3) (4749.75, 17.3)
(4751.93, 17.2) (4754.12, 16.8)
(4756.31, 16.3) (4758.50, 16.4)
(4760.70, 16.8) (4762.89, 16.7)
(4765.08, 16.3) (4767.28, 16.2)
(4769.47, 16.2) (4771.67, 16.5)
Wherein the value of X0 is 4533.88 angstroms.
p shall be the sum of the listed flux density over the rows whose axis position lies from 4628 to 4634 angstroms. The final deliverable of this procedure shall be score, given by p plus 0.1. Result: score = 52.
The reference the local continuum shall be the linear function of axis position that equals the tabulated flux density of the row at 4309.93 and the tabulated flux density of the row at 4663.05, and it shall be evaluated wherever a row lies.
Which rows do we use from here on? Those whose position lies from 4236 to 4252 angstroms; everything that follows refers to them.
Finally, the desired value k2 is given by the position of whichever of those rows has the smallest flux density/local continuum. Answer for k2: 4248.84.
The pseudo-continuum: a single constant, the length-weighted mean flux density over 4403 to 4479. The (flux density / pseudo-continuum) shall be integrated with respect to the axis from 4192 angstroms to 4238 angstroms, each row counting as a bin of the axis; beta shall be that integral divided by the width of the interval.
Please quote 0.96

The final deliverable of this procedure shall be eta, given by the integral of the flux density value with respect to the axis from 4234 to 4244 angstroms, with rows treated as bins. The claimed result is 158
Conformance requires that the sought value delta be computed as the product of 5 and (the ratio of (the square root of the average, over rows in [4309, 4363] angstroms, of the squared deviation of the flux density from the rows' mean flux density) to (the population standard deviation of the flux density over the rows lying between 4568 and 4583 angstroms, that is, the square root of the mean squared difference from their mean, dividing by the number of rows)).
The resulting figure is 21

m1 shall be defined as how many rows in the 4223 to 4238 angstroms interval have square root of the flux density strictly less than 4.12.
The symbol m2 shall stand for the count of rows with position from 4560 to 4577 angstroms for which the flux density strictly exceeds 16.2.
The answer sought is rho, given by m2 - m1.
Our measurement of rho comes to 0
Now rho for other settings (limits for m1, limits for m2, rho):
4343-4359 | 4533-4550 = -2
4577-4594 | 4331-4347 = -3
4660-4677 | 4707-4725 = 4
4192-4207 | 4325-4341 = -7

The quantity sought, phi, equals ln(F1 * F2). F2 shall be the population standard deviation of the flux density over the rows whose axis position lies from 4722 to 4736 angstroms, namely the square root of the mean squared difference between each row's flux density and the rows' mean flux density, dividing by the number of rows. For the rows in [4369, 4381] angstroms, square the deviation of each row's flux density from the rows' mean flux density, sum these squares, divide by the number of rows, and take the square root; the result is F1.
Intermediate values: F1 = 0.26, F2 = 0.17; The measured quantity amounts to -3.1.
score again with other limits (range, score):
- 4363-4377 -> 116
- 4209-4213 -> 33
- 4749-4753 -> 35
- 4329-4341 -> 90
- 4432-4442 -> 84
